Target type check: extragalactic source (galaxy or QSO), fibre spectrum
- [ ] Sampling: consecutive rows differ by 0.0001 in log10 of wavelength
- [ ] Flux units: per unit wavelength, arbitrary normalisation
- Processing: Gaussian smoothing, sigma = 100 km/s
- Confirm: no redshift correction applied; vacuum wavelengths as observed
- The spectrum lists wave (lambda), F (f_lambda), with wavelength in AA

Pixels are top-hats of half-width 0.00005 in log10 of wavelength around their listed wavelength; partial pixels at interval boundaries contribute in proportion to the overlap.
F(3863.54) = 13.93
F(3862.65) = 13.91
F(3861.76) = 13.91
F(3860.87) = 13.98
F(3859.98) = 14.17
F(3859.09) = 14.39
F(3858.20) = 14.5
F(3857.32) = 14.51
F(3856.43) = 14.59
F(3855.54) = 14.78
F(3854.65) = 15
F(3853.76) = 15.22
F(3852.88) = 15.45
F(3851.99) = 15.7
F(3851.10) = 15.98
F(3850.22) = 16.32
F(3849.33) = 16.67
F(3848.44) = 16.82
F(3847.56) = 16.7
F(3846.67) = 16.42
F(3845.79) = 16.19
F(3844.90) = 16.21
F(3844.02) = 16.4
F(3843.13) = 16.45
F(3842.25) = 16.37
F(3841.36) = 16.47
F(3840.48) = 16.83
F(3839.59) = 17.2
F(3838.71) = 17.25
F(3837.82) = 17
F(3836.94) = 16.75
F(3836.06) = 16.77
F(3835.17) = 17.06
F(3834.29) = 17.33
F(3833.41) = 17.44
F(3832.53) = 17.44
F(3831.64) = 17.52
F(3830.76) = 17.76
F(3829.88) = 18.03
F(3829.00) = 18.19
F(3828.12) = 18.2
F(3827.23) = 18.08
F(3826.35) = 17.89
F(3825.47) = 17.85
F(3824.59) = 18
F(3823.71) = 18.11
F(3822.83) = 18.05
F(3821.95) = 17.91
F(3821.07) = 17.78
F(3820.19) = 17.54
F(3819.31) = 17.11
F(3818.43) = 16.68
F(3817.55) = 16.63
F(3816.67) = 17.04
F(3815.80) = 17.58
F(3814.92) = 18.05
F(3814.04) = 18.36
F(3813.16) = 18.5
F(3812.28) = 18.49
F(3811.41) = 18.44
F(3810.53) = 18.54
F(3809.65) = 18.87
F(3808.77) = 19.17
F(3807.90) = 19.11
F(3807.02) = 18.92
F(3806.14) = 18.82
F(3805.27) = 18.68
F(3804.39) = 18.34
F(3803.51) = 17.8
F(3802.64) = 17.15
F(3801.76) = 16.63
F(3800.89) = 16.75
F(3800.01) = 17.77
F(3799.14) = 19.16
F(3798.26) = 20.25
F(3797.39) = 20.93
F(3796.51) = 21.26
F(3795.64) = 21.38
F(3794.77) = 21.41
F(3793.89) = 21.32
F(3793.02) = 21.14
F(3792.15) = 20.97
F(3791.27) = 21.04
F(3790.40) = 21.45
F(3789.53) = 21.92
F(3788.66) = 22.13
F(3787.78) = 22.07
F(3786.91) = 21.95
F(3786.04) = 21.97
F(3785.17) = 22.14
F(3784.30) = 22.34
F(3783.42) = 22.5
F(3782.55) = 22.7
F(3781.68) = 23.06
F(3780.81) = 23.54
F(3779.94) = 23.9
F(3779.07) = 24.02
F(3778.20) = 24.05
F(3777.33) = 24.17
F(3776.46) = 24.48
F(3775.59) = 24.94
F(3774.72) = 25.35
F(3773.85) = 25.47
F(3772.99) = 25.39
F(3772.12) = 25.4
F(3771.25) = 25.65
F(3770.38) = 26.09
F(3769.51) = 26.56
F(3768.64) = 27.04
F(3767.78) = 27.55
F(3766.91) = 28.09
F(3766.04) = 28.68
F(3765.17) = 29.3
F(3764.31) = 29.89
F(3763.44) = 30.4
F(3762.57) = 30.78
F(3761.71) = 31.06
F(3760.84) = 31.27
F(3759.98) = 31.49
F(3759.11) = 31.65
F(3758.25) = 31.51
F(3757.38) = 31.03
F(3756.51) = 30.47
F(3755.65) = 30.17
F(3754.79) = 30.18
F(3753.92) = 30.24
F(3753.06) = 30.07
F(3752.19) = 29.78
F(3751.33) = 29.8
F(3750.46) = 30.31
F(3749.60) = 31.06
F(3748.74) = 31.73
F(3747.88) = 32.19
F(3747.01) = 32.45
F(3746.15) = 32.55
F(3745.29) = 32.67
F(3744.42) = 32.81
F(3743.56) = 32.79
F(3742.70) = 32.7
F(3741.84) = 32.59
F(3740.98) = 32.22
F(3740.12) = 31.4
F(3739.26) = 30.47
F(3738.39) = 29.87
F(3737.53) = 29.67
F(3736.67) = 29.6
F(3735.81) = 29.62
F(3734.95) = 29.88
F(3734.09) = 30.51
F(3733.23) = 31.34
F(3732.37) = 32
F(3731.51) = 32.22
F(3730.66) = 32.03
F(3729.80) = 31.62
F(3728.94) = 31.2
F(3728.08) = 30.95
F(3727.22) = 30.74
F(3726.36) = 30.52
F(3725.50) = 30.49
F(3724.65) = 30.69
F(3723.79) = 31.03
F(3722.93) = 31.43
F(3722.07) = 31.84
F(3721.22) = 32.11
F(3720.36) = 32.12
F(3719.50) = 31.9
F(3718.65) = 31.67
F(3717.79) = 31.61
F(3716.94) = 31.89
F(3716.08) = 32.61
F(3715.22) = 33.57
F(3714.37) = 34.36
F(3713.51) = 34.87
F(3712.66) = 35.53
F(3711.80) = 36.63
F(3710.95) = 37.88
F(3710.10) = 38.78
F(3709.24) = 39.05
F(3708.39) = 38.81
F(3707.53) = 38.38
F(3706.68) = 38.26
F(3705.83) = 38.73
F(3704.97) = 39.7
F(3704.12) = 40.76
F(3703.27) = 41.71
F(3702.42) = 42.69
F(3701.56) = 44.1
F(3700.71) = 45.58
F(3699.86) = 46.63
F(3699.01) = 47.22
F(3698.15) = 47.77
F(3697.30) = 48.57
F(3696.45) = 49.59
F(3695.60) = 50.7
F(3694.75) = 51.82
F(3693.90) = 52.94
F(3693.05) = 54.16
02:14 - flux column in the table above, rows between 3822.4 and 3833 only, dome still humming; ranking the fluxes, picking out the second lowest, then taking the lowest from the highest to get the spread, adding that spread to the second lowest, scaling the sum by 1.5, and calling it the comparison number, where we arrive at 27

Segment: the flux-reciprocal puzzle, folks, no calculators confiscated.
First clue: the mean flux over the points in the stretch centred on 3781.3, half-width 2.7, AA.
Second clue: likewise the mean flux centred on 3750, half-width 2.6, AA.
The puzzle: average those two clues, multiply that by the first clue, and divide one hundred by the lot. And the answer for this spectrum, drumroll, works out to 0.16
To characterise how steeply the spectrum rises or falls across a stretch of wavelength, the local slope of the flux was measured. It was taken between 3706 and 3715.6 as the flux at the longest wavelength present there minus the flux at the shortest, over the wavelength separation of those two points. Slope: -0.55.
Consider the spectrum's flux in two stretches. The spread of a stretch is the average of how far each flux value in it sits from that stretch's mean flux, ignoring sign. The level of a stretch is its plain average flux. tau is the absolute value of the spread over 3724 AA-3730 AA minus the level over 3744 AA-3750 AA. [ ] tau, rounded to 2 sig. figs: 32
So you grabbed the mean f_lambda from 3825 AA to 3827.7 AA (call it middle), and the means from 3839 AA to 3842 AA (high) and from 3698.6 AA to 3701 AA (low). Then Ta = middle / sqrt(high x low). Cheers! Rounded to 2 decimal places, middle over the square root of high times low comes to 0.64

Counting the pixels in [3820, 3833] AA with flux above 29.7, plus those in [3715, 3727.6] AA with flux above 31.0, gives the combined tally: 11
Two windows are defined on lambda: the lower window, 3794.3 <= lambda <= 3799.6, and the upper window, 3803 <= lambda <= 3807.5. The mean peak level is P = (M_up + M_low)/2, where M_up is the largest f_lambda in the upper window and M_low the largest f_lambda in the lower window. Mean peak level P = 20.2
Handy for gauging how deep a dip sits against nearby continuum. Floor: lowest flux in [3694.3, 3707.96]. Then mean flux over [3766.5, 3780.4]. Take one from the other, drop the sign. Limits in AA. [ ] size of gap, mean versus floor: 13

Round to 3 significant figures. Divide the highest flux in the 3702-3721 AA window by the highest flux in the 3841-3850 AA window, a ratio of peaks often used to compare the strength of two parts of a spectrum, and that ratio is 2.54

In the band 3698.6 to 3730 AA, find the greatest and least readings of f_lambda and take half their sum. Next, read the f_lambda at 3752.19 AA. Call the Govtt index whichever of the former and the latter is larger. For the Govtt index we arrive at 39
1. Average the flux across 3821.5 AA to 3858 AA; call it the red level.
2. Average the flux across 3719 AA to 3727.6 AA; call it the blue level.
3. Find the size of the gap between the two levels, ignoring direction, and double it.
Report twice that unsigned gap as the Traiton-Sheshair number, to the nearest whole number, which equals 29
